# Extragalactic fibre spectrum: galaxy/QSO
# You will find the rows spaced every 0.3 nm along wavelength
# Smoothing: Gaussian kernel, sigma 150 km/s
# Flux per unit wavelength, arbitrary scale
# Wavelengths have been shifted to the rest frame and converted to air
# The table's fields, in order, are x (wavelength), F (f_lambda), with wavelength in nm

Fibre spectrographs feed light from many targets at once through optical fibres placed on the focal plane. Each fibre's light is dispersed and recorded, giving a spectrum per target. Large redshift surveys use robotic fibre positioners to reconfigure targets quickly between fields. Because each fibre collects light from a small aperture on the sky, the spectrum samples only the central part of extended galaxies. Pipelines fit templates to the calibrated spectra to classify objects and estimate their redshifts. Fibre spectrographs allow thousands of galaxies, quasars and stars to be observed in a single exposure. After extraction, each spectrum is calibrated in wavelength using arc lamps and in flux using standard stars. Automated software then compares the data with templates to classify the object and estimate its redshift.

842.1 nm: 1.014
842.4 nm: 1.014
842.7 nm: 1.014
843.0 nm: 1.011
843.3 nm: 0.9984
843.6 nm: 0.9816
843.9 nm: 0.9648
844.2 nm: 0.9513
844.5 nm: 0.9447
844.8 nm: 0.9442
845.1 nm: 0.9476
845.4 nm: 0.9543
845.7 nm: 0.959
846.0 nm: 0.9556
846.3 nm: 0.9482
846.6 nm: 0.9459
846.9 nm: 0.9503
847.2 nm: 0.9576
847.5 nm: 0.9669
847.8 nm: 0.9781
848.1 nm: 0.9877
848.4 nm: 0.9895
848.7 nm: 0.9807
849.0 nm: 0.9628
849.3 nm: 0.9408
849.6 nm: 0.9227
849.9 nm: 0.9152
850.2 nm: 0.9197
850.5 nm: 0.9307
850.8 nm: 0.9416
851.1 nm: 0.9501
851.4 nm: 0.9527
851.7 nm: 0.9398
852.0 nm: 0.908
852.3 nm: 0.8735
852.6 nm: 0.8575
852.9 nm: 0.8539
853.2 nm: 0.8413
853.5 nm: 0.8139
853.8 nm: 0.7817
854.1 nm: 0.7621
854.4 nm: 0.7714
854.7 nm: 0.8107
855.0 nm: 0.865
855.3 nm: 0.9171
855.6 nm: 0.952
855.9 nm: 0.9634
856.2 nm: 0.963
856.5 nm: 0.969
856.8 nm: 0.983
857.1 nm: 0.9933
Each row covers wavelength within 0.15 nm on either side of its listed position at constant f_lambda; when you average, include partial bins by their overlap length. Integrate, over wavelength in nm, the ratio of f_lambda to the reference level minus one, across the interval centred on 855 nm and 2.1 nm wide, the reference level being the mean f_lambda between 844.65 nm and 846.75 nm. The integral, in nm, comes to -0.19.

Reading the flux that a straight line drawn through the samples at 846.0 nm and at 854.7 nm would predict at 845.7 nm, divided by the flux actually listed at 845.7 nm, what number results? 1.00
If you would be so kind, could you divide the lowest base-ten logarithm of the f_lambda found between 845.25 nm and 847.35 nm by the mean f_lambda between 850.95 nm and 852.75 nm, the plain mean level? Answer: -0.026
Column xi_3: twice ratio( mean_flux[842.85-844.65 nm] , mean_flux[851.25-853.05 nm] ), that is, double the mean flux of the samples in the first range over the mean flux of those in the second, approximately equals 2.2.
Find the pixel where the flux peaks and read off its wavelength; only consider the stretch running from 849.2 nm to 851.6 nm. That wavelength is 851.4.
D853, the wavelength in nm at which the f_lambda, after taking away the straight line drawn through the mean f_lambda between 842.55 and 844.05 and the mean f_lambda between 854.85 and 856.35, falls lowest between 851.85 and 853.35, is 853.2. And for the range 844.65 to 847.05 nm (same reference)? 844.8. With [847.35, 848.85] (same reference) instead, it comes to 847.5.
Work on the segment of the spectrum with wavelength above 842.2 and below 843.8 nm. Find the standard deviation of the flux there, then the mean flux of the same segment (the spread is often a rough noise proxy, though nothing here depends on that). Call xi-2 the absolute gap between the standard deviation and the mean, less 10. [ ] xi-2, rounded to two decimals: -9.01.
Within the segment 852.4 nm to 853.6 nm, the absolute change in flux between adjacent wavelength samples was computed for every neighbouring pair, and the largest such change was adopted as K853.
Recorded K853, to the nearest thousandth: 0.027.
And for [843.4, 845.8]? 0.017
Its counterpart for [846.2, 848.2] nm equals 0.011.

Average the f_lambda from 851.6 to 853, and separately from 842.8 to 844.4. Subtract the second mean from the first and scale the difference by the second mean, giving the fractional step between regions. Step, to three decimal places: -0.097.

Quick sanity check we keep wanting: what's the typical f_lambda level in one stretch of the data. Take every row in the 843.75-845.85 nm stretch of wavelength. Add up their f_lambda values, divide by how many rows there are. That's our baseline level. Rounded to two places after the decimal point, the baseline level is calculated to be 0.95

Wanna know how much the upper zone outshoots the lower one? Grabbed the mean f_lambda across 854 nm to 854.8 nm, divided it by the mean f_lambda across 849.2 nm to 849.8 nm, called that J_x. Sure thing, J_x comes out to 0.84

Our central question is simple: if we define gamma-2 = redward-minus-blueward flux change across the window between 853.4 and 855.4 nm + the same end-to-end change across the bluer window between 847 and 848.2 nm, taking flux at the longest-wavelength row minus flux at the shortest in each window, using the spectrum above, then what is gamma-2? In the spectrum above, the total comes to 0.13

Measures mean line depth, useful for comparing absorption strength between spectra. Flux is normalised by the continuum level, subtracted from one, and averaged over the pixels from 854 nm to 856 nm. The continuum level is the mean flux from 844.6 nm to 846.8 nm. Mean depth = 0.092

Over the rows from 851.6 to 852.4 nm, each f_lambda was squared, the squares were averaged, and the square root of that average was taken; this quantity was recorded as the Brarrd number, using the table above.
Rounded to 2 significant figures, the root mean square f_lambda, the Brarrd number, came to 0.91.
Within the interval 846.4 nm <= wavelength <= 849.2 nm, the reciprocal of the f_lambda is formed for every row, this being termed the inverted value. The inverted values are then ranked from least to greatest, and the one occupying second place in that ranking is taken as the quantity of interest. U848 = 1.01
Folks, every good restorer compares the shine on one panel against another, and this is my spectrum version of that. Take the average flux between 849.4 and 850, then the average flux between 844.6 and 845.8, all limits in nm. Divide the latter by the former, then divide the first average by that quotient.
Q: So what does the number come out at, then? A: 0.89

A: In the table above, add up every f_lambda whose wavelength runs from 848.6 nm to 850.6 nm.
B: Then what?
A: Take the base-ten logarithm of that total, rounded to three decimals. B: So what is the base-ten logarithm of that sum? 0.818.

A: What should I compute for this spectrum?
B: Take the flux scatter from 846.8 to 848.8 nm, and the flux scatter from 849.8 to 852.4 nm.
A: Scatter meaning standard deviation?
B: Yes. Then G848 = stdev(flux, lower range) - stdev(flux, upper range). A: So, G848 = -0.01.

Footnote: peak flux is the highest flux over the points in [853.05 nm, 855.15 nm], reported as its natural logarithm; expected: -0.15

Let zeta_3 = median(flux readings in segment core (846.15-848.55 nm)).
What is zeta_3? 0.96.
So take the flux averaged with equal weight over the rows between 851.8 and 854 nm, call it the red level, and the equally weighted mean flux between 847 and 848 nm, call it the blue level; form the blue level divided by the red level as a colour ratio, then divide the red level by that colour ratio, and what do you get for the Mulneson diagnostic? 0.74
